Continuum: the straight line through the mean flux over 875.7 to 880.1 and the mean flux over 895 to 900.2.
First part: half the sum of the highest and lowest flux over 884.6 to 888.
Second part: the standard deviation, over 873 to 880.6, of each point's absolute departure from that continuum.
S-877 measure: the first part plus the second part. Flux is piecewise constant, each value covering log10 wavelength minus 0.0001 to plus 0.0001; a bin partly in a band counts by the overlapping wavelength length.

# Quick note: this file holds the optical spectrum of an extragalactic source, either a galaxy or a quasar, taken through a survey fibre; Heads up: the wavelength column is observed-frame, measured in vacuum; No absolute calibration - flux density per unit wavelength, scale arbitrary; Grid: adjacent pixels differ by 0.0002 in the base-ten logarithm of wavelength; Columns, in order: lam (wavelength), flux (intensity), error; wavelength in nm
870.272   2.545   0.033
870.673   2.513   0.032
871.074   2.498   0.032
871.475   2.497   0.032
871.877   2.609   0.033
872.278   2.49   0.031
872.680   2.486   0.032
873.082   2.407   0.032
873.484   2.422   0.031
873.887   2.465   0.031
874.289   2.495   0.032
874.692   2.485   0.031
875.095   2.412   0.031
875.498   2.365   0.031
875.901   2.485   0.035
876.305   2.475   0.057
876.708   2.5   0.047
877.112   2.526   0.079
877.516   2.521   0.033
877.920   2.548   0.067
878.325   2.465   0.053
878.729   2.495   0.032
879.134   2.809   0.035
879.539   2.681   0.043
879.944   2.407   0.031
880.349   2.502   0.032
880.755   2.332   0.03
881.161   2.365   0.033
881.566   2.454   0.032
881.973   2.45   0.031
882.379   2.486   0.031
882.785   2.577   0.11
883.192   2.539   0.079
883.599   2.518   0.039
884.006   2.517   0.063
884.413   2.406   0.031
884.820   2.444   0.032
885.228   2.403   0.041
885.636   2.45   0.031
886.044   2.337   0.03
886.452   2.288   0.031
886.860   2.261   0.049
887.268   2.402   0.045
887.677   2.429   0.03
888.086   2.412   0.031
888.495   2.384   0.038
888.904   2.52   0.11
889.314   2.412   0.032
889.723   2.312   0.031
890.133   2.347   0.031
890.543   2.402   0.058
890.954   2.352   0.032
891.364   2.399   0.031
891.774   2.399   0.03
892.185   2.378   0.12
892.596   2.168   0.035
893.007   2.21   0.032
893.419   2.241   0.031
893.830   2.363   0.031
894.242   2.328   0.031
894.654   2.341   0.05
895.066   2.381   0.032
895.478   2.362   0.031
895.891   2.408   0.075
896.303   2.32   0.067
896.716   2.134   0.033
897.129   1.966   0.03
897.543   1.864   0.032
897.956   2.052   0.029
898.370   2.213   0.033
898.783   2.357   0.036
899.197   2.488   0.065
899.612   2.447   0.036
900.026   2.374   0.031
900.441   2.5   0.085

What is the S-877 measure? 2.43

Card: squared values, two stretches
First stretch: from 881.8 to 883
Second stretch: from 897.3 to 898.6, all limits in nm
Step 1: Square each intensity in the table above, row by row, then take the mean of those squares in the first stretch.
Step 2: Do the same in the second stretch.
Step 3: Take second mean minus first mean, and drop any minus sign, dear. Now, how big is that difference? 2.1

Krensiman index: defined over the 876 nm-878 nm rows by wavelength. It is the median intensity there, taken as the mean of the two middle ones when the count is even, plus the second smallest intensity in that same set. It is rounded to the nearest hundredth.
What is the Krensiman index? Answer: 5.02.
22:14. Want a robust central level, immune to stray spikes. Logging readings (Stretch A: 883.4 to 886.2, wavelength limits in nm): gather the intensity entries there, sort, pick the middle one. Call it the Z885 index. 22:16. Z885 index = 2.44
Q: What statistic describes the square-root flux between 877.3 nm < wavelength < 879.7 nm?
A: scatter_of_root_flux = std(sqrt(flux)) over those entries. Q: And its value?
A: 0.04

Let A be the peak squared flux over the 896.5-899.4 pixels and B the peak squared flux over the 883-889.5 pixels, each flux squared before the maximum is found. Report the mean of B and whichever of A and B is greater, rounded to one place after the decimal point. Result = 6.4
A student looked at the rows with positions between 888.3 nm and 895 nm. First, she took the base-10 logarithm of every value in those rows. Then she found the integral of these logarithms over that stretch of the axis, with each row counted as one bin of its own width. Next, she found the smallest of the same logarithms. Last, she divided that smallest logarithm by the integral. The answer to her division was 0.14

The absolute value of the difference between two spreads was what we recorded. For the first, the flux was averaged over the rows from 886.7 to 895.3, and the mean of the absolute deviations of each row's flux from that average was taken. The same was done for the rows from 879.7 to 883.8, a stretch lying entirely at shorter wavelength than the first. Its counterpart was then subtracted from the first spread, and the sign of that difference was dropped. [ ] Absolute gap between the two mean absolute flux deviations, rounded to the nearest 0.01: 0.00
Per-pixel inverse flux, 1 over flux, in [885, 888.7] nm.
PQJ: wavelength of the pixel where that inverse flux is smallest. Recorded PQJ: 885.636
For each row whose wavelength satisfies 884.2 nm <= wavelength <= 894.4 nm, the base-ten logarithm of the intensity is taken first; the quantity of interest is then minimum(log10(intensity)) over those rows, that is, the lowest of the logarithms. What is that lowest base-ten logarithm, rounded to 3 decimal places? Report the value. 0.336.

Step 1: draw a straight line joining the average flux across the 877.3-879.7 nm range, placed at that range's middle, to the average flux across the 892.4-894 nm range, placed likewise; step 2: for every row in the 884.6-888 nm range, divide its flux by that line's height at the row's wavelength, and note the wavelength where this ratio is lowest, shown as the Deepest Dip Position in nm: 886.860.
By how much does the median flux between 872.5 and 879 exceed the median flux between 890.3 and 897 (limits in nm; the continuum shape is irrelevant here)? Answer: 0.13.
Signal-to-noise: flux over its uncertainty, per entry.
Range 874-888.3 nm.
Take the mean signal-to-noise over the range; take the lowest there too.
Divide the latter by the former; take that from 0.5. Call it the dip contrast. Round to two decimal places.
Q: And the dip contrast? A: 0.14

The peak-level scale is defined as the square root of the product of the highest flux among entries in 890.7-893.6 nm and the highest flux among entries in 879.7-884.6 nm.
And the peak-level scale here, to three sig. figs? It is 2.49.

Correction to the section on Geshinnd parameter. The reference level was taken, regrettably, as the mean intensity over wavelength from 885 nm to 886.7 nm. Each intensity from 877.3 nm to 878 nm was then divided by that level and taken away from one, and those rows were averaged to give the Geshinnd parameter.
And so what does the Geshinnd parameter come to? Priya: -0.070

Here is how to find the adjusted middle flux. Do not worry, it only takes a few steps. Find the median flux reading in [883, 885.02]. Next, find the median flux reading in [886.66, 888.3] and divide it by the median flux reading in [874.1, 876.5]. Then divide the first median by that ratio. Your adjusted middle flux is 2.59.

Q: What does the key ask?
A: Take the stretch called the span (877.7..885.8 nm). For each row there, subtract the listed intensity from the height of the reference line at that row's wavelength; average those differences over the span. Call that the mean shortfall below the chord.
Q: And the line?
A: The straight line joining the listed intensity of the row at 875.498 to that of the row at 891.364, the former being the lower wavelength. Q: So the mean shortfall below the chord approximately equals -0.11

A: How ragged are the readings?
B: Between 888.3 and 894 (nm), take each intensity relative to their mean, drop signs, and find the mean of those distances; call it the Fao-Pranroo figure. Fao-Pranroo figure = 0.067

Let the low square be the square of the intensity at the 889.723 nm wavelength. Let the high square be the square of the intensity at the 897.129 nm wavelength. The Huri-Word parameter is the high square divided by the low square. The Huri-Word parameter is 0.72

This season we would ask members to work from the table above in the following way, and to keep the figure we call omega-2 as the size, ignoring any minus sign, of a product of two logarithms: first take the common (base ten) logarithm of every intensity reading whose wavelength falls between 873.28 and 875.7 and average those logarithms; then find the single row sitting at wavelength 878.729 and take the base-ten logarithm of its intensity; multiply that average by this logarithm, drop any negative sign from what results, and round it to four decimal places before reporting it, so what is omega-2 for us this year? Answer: 0.1538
